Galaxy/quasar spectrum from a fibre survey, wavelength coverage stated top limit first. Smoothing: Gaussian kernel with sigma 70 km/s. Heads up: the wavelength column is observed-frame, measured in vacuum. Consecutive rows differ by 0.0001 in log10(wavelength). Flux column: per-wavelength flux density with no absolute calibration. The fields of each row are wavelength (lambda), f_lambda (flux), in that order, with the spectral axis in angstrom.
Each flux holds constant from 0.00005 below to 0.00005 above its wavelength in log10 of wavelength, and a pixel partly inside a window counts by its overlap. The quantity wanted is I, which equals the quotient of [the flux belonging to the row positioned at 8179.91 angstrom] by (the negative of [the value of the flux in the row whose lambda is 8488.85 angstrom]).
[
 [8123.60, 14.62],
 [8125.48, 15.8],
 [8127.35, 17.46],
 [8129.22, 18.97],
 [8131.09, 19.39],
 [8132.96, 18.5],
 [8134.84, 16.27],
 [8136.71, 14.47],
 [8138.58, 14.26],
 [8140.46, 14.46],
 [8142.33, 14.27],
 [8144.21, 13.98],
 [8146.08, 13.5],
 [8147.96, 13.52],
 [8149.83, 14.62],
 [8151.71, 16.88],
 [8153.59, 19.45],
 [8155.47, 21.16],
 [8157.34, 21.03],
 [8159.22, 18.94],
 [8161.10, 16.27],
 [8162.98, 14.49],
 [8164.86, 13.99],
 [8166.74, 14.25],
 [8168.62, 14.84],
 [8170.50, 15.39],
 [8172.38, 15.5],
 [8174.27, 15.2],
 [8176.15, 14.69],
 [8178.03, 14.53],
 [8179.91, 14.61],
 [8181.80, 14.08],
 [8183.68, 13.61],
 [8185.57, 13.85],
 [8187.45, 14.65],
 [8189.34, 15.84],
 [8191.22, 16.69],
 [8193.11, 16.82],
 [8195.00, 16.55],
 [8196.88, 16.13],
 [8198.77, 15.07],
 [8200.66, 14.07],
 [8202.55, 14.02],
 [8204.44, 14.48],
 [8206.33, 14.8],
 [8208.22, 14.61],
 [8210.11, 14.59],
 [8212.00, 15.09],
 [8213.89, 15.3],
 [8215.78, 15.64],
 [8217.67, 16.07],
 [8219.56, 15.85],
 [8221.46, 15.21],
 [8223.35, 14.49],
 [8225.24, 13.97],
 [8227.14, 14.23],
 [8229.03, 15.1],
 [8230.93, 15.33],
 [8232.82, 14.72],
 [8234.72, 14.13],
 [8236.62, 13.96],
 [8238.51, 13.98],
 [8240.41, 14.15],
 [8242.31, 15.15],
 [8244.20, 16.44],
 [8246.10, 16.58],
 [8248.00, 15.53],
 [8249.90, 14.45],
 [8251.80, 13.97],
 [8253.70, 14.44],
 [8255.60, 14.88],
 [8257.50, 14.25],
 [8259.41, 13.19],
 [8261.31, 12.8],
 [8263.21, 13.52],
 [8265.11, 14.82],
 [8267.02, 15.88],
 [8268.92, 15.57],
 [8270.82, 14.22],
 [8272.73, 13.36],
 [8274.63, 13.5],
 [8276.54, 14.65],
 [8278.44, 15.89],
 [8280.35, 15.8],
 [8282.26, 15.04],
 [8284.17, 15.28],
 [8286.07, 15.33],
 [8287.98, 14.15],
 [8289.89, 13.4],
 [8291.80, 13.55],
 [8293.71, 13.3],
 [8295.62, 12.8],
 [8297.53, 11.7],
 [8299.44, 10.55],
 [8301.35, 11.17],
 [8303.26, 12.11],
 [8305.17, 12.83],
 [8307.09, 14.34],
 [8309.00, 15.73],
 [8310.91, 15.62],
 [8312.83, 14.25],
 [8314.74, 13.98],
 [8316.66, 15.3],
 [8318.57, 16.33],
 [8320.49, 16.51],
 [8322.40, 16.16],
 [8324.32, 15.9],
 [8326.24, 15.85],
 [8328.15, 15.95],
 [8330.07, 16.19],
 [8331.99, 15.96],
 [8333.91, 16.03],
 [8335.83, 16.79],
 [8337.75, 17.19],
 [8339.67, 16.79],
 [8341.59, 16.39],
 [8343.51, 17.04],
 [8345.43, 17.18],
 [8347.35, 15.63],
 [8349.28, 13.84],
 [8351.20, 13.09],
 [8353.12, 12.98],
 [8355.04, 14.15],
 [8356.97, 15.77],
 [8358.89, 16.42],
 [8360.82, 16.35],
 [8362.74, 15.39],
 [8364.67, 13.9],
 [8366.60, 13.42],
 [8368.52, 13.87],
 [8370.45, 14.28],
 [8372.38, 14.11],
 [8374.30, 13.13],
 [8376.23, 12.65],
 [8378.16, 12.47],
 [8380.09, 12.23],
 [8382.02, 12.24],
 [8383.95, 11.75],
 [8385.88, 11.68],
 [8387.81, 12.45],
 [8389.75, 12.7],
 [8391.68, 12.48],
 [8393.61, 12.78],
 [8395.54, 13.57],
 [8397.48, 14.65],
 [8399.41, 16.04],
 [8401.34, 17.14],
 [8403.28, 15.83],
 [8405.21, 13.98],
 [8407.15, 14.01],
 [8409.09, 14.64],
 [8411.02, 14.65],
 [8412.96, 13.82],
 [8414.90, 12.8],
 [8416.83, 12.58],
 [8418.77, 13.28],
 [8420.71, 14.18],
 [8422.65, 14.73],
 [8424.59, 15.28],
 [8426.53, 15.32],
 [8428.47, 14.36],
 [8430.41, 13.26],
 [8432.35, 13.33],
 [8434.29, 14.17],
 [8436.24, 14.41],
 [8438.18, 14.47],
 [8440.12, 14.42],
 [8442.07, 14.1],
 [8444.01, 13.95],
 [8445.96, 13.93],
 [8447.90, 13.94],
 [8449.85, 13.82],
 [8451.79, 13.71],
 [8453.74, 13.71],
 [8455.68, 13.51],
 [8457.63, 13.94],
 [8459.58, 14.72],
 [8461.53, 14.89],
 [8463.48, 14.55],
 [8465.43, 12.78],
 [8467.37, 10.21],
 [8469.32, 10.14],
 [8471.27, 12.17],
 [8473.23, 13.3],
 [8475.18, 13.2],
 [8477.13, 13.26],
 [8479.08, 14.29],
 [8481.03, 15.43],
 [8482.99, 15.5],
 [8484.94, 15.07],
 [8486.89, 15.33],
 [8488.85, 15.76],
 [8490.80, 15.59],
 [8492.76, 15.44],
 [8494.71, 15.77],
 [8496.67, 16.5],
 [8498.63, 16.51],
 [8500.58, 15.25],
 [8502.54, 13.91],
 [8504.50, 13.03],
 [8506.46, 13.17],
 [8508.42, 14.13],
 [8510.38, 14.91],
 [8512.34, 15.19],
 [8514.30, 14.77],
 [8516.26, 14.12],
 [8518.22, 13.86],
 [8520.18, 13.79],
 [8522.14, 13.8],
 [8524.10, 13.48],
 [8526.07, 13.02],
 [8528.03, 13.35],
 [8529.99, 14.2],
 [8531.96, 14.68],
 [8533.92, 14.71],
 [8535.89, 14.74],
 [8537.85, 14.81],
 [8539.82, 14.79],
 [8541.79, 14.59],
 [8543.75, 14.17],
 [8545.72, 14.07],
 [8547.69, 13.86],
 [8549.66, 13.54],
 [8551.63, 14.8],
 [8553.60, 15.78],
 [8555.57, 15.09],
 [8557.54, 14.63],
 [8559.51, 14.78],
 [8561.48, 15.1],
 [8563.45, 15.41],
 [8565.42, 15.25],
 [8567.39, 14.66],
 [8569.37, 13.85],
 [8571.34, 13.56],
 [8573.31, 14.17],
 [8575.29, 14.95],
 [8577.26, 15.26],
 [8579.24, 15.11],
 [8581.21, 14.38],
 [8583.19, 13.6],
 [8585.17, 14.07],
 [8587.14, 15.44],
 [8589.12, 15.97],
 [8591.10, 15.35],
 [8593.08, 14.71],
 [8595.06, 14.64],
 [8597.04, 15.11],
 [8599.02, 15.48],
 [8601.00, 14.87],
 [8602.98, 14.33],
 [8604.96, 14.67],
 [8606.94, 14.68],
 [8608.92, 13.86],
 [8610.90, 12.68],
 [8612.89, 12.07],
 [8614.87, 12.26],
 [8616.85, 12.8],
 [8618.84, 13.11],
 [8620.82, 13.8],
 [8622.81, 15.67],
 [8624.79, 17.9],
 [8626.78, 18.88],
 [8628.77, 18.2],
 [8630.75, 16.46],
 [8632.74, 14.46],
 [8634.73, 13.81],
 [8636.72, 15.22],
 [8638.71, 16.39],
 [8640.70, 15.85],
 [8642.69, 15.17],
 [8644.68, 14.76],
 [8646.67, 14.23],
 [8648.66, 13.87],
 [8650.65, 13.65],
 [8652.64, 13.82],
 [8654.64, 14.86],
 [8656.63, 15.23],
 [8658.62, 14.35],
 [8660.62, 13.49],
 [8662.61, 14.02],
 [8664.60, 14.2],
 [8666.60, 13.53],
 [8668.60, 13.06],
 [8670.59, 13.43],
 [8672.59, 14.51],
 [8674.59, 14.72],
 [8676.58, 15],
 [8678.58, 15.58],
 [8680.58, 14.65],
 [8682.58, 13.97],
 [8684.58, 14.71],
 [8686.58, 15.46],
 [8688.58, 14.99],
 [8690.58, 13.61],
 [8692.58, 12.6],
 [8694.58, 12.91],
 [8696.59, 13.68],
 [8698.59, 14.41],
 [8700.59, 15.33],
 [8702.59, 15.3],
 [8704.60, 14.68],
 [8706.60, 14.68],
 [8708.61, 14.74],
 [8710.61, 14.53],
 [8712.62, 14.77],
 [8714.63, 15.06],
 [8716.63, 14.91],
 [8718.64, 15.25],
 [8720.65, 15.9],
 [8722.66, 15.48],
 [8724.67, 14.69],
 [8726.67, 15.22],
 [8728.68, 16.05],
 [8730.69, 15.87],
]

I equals -0.93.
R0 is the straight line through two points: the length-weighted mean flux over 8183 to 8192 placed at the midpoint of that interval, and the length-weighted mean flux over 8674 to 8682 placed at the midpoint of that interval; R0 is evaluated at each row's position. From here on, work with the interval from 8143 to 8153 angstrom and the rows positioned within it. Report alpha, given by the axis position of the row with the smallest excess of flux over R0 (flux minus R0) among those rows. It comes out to 8146.08 angstrom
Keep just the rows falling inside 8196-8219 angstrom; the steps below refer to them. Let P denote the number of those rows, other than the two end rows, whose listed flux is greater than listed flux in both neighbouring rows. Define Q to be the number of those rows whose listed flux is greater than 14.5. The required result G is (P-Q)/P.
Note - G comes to -8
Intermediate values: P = 1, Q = 9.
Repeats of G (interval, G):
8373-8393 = 1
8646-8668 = 0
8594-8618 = -2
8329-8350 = -4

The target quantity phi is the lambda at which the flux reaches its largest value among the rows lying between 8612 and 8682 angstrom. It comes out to 8626.78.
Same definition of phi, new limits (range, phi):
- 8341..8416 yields 8345.43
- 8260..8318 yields 8278.44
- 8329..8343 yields 8337.75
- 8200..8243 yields 8217.67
